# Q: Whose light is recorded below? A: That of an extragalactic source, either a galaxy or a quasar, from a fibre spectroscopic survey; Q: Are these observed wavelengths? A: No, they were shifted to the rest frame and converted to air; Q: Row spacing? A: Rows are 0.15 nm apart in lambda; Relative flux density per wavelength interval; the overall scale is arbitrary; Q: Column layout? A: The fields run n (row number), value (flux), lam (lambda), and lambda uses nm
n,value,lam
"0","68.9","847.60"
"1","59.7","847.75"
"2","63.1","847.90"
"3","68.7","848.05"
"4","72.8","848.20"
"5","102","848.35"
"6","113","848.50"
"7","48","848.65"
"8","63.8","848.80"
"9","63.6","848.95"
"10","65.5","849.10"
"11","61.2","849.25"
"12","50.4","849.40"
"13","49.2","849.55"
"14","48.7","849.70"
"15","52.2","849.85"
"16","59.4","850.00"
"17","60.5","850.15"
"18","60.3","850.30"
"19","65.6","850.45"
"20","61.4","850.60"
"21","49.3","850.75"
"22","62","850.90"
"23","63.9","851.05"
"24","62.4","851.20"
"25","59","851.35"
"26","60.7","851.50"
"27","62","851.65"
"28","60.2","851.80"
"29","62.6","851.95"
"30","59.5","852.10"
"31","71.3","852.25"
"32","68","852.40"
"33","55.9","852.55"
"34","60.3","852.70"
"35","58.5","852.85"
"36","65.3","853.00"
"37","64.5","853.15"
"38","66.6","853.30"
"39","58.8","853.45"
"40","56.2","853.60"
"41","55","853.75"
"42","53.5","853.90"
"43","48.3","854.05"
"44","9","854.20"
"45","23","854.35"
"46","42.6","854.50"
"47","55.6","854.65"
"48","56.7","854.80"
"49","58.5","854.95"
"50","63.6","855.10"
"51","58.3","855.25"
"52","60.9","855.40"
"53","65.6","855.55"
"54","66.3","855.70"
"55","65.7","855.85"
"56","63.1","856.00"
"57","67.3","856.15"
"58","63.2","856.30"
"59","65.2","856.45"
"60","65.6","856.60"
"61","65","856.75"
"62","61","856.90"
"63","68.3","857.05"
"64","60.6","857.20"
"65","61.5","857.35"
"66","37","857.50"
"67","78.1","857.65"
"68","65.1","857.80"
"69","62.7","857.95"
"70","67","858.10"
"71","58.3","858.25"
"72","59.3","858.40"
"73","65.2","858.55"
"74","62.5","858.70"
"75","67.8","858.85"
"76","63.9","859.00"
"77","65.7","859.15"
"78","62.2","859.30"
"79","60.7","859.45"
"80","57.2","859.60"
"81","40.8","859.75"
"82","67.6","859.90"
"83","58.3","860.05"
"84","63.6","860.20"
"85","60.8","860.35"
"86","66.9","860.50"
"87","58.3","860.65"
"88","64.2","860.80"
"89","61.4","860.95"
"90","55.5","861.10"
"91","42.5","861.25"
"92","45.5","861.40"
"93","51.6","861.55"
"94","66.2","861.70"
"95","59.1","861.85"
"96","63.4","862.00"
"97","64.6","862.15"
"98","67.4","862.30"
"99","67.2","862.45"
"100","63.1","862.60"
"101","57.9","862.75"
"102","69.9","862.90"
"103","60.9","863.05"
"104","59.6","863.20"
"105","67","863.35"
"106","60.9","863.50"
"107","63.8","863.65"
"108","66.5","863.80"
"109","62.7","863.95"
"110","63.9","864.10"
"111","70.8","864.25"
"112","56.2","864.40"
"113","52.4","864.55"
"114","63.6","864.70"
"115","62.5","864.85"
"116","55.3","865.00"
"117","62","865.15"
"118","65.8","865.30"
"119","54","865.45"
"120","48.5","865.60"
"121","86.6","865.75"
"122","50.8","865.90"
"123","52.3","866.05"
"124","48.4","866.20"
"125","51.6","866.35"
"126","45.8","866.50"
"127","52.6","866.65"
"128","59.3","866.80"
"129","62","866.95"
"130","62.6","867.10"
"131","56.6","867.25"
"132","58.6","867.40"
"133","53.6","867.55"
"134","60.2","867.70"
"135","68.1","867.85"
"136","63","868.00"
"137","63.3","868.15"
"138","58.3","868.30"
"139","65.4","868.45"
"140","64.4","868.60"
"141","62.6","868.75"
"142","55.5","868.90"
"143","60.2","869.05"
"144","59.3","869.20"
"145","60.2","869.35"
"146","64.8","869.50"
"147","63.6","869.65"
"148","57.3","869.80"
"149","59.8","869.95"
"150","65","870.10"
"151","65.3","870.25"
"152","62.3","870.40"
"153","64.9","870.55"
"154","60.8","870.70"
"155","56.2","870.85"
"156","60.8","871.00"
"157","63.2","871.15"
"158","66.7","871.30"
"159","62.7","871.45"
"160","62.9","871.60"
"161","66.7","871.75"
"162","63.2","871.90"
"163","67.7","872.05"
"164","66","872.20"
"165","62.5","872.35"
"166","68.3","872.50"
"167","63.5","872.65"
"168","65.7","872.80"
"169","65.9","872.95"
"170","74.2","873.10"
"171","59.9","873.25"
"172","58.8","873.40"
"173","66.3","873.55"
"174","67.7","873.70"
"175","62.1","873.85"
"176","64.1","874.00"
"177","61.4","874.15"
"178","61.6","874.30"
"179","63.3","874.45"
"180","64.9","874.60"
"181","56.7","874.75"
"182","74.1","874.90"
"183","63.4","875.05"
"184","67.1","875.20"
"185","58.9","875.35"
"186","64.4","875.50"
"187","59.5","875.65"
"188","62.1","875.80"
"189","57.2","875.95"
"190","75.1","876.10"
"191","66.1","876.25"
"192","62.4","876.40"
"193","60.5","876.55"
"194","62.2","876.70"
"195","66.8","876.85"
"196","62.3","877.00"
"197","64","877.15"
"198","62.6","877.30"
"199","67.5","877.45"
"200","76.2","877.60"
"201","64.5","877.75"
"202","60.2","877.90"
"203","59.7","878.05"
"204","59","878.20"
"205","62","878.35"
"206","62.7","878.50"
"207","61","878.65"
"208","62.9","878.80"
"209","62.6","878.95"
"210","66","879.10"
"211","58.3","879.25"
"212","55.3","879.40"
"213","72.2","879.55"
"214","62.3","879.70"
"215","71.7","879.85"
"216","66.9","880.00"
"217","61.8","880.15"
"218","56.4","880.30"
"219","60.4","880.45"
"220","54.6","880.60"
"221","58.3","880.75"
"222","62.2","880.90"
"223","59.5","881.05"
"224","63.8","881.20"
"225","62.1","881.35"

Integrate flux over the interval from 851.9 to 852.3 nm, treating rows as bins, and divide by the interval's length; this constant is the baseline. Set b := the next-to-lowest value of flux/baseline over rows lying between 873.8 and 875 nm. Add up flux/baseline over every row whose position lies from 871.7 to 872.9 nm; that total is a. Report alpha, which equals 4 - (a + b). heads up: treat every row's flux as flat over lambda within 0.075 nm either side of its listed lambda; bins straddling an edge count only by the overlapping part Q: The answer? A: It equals -5.12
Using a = 8.2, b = 0.957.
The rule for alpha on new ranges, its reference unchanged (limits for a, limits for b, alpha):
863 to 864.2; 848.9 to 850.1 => -4.64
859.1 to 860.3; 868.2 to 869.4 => -4.33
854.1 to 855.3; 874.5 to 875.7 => -2.64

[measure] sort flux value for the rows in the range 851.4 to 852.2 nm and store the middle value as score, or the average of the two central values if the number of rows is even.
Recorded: 60.7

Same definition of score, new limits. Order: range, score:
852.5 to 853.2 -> 60.3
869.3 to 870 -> 60.2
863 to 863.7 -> 60.9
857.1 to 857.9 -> 61.5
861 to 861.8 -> 51.6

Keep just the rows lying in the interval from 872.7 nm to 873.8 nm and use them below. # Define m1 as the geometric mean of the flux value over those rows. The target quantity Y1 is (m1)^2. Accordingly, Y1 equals 4268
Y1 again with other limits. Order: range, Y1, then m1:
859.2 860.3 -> 3364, 58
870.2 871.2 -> 3827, 62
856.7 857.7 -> 3642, 60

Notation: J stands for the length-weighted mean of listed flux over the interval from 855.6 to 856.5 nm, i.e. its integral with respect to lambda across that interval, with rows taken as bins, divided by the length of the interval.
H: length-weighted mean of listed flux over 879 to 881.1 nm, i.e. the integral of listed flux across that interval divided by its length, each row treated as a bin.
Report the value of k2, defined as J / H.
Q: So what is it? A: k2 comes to 1.053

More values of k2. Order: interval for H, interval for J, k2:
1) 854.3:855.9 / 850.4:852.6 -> 1.092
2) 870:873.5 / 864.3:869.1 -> 0.919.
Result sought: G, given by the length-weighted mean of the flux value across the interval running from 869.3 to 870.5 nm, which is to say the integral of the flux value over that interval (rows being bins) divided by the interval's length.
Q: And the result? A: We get 62.4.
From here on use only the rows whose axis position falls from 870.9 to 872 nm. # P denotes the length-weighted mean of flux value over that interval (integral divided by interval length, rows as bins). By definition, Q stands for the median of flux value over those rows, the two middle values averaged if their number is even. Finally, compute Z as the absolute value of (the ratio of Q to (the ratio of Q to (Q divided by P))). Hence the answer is 0.993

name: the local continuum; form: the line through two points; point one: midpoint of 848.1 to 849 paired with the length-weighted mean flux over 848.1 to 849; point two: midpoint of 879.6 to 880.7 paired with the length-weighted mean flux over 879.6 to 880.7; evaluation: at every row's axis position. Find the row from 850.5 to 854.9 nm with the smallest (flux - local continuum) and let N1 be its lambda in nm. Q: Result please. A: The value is 854.20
